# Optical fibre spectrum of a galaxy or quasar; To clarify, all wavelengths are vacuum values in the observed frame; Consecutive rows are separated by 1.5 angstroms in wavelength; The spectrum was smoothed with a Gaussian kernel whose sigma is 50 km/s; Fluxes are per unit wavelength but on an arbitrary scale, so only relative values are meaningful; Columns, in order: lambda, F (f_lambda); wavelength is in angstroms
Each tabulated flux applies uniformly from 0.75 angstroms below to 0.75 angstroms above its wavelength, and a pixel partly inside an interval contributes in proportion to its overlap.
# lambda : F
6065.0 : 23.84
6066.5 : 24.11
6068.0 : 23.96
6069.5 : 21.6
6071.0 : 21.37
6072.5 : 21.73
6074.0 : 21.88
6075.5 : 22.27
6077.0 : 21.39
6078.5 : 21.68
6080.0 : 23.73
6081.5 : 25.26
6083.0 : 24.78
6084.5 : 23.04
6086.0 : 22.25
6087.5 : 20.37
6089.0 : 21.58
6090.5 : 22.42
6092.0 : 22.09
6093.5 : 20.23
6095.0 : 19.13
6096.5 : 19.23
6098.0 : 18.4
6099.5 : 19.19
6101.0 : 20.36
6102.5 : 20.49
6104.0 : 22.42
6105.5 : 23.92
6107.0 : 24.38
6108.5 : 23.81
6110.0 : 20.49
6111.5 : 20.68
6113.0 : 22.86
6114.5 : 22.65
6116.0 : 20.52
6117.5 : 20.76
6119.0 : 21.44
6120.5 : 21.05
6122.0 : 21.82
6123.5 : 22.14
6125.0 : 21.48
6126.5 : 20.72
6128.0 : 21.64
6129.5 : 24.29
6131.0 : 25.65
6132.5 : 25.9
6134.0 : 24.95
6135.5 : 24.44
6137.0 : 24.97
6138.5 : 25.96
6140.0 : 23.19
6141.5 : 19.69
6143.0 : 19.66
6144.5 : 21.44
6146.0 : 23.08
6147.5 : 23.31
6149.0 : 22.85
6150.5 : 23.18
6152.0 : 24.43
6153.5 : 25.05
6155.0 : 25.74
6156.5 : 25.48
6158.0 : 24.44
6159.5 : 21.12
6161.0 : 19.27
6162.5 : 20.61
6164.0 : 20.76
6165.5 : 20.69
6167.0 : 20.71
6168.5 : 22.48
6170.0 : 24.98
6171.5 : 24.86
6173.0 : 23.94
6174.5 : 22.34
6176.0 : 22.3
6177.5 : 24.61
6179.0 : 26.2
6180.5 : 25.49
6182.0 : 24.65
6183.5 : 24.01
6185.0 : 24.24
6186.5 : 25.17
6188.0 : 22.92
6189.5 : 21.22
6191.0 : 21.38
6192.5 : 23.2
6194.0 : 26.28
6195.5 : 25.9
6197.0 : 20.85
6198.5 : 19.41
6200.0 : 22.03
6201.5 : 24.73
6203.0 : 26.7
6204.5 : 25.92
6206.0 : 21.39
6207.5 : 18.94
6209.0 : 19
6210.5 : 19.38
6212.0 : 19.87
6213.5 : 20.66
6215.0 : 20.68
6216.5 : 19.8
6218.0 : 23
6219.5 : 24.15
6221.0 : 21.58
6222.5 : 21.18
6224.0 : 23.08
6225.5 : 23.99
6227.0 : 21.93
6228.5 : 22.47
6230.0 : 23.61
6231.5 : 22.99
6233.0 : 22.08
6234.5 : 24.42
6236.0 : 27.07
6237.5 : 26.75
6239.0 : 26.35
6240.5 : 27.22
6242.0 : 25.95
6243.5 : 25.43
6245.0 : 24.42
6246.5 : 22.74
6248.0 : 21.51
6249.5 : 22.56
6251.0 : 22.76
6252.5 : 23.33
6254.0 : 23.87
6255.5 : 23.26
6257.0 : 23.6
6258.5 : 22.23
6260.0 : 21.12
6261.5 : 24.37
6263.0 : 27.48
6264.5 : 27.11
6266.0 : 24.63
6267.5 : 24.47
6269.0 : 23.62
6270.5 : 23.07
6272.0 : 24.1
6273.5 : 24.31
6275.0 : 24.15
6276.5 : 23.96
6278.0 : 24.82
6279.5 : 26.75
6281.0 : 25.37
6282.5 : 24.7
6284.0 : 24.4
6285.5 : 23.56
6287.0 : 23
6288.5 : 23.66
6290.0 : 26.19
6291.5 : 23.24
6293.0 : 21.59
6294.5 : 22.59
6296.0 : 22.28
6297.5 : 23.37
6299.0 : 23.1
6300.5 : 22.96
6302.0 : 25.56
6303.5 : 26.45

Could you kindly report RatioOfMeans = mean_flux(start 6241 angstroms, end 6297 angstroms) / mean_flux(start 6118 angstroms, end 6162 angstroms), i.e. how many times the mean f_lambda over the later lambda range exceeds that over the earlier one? 1.04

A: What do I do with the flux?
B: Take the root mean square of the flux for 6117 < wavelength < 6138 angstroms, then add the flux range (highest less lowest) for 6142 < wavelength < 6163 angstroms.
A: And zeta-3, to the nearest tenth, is 29.5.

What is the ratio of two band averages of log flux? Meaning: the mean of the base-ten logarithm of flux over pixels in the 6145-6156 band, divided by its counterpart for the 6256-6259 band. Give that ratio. 1.01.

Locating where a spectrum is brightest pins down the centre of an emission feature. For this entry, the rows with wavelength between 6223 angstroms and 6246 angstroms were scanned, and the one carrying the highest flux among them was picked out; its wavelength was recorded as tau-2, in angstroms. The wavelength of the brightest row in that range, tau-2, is 6240.5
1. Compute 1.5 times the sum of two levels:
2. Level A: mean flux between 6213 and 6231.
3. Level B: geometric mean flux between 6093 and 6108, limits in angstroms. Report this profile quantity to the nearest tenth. 64.3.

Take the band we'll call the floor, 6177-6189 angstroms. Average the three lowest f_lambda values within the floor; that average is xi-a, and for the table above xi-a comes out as 23.7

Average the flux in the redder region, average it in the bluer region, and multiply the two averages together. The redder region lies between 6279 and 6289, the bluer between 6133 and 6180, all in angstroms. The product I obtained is 566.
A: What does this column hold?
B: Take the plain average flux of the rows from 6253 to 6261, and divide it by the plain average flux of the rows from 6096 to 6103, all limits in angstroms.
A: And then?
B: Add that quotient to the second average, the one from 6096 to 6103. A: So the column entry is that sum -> 21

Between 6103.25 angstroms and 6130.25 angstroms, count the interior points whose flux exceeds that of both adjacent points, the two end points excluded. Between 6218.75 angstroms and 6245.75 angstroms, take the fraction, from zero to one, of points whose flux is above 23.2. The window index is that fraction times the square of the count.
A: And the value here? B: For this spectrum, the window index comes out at 10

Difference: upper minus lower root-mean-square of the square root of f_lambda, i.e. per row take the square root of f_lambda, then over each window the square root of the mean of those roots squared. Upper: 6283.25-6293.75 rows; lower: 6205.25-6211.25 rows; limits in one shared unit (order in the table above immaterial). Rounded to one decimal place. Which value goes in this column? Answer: 0.4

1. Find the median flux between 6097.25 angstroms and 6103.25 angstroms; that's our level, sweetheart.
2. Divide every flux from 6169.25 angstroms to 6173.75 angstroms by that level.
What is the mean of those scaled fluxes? 1.24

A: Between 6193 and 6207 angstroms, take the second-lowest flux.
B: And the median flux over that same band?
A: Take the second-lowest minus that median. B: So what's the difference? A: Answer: -3.9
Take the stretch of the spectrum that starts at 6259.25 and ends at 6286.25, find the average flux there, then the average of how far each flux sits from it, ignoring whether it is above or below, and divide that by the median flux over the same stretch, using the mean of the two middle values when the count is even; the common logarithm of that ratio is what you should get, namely -1.39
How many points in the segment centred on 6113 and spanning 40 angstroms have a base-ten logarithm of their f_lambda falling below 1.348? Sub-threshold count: 18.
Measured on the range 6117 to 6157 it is 11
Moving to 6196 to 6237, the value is 15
